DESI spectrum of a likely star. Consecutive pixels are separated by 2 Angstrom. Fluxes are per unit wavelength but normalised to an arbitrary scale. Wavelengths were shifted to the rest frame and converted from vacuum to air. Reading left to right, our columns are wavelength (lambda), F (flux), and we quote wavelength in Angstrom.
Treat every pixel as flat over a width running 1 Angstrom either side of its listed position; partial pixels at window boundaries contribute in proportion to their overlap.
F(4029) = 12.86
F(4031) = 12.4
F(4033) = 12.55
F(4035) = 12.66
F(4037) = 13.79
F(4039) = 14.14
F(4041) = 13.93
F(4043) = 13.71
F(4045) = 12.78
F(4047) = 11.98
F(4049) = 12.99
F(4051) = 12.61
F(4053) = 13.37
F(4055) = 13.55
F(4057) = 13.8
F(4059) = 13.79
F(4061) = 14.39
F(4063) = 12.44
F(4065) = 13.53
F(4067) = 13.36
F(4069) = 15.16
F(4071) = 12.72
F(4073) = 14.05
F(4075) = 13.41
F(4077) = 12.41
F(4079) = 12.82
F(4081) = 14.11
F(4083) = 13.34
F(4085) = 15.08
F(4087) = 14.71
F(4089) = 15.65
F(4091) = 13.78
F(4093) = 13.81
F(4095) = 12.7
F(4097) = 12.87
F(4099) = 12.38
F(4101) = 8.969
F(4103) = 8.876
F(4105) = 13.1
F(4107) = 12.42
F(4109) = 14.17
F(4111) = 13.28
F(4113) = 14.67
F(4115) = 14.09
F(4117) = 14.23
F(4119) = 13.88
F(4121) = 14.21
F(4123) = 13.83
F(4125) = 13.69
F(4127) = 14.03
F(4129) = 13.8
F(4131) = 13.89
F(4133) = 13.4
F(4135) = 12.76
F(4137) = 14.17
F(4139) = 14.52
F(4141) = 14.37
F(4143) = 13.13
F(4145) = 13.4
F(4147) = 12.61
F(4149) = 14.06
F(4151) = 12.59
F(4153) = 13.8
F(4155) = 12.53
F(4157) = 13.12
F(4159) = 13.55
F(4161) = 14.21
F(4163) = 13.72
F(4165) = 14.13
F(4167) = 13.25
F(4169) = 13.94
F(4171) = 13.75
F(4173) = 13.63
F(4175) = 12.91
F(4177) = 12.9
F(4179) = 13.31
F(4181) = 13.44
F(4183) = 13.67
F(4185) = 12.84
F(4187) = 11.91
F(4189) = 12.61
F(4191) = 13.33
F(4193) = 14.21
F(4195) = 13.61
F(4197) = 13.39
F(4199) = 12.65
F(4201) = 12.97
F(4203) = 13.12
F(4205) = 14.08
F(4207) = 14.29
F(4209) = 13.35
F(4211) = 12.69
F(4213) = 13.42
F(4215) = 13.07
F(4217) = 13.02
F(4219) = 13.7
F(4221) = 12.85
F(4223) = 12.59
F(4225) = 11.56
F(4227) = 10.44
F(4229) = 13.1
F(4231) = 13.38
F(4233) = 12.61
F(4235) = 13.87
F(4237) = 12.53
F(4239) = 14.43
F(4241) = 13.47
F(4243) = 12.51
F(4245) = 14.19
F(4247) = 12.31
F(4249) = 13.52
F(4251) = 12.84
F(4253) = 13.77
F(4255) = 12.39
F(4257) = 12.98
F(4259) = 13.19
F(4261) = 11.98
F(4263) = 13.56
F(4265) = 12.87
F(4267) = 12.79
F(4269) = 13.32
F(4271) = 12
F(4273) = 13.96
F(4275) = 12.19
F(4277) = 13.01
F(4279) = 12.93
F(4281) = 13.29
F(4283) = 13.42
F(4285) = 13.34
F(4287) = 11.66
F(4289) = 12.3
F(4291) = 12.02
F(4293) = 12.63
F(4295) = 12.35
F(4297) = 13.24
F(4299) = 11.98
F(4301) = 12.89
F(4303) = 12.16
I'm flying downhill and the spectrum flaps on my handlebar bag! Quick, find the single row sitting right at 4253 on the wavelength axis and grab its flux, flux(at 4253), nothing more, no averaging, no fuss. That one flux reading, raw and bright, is 13.77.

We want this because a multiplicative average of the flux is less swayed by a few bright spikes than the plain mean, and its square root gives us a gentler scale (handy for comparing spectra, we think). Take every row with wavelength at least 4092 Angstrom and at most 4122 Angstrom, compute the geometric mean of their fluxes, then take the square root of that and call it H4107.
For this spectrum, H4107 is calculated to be 3.57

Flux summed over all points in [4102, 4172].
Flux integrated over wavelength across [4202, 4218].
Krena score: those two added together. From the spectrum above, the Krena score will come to 687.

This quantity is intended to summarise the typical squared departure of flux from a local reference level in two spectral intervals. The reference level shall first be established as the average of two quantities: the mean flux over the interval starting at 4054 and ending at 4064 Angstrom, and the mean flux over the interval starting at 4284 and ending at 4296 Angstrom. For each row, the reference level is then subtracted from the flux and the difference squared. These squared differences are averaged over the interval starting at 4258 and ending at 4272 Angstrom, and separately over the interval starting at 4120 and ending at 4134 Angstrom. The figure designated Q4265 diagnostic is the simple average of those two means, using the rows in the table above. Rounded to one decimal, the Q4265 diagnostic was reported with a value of 0.6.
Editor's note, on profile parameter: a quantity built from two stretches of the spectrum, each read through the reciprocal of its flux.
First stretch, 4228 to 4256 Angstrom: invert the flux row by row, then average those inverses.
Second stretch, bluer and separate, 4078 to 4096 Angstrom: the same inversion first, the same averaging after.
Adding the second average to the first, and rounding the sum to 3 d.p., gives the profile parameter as 0.148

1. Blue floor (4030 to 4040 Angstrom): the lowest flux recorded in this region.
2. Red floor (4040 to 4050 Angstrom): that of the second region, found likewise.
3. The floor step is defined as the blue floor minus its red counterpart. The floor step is 0.4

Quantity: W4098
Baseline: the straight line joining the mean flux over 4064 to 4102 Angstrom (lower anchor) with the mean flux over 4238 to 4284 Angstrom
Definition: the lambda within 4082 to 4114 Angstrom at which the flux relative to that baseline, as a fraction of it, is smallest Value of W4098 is 4103 Angstrom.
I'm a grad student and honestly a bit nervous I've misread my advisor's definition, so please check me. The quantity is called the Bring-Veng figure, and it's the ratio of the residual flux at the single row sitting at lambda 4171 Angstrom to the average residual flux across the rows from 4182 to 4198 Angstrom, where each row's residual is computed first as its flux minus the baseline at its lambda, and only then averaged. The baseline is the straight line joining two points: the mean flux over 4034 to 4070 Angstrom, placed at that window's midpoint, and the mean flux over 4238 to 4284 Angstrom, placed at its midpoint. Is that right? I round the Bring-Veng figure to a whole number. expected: -54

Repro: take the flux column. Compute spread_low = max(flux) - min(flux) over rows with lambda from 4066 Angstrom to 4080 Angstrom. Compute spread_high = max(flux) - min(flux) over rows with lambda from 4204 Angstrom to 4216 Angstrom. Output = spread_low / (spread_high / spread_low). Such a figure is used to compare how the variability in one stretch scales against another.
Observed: 4.7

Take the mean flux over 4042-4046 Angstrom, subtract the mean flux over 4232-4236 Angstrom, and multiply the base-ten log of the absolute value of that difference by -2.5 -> 5.8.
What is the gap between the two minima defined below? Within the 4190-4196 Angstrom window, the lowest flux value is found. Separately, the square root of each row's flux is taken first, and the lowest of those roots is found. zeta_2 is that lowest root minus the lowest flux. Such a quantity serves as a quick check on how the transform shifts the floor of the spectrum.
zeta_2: -9.7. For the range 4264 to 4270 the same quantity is -9.2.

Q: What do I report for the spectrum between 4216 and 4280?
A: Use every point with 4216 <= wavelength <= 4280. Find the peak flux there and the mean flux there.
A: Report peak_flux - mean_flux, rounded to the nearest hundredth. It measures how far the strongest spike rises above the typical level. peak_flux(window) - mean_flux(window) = 1.50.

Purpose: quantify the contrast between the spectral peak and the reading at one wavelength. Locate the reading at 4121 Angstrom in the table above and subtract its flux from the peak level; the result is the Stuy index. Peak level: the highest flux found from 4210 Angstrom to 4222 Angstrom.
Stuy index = -0.51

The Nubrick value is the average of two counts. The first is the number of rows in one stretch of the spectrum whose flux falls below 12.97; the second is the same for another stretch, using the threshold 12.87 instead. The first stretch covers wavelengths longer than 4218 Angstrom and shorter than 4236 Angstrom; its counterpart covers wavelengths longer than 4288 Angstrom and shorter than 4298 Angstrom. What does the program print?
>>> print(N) 4.50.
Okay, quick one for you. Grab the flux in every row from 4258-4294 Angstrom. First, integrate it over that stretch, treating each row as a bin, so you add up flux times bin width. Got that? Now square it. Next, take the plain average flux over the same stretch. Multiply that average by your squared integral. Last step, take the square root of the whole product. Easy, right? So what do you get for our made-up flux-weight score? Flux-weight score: 1649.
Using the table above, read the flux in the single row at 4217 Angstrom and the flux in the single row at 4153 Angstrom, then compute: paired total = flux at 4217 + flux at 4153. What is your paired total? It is 26.8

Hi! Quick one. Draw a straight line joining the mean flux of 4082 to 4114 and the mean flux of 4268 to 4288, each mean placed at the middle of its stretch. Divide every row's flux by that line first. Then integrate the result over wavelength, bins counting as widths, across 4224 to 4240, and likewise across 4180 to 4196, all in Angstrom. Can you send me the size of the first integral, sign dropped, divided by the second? 0.969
